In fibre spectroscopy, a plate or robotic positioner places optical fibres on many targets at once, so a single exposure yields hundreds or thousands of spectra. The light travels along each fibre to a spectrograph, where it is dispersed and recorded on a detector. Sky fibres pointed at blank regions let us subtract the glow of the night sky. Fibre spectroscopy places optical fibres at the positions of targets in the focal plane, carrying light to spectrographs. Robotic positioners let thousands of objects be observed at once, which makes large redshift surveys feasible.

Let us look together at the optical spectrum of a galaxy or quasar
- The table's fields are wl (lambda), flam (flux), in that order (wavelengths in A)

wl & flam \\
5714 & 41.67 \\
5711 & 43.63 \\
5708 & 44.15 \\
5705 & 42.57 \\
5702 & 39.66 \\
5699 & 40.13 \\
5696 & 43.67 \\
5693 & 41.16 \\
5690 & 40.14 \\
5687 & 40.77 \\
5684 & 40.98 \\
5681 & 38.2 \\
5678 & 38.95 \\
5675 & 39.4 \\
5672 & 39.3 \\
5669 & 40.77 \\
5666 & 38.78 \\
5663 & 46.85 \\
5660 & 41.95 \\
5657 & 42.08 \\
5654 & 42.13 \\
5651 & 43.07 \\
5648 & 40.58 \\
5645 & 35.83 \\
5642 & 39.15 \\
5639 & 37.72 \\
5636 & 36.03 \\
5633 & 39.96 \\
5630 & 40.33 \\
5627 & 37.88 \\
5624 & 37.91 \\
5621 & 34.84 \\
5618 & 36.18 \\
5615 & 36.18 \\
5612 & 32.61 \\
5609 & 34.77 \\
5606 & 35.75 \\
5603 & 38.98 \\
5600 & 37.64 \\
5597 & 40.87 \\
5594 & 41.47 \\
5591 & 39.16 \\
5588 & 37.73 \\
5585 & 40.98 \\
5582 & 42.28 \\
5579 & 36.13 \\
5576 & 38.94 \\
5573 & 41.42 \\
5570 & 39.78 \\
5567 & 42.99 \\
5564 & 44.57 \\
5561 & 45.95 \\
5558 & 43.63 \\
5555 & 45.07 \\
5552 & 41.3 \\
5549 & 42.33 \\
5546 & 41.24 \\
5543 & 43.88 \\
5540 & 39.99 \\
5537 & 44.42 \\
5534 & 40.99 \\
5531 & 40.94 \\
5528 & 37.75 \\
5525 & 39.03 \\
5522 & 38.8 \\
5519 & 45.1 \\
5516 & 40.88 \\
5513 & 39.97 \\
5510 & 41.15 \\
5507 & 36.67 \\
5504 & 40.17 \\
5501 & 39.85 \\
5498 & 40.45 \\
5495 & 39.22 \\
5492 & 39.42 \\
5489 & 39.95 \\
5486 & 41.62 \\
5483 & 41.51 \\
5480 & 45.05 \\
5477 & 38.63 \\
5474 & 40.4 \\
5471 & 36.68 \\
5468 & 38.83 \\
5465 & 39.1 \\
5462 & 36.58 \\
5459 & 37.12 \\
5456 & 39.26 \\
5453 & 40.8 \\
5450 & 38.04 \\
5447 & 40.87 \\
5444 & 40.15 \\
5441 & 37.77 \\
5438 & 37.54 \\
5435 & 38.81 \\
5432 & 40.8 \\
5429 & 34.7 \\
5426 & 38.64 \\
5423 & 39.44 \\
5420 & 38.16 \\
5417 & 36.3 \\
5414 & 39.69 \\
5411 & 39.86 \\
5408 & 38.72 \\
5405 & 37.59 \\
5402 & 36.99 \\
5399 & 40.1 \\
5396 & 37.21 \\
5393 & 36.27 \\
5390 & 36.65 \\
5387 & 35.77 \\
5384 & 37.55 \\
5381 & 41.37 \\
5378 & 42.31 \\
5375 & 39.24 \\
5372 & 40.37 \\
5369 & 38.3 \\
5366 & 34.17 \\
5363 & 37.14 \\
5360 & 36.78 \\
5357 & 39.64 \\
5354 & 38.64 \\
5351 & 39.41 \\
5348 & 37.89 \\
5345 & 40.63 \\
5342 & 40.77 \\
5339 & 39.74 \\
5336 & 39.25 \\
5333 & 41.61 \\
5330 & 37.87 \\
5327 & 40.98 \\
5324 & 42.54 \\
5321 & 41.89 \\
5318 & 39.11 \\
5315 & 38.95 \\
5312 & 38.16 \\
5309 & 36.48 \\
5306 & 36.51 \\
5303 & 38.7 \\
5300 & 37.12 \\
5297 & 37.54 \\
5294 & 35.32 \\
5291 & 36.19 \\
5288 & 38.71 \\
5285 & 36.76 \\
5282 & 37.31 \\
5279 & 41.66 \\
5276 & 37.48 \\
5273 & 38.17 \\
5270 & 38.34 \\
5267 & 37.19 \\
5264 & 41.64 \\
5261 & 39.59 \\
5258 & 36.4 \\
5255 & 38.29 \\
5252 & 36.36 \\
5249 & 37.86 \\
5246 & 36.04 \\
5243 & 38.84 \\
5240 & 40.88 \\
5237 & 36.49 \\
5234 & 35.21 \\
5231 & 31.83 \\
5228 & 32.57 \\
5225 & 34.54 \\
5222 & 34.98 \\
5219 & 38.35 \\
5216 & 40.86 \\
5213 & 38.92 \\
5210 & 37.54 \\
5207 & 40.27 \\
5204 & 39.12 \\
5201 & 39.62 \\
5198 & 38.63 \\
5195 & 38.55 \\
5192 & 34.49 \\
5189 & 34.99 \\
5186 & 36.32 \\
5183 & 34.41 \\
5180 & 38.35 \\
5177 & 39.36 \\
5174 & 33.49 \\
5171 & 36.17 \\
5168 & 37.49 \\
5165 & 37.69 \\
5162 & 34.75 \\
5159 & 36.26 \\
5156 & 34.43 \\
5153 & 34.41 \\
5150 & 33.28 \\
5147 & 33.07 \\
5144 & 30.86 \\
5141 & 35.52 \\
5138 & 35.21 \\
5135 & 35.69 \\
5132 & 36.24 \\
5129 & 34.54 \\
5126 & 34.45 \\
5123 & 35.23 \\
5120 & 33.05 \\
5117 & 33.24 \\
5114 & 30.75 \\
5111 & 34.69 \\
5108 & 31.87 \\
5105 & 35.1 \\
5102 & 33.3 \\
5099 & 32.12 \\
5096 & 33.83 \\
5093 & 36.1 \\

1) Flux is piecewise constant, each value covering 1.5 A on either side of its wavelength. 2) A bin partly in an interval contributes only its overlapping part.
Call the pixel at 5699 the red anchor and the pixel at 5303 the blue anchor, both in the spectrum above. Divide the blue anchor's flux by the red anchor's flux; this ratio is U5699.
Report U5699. 0.96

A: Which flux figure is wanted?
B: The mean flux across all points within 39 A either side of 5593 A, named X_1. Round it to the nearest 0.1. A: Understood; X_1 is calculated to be 39.4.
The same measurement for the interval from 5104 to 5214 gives 35.6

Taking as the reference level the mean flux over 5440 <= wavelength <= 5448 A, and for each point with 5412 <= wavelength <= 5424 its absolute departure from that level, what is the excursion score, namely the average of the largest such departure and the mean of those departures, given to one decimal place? 2.3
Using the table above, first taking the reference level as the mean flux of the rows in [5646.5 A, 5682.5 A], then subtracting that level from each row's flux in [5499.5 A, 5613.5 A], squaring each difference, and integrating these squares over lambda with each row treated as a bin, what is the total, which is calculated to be 1031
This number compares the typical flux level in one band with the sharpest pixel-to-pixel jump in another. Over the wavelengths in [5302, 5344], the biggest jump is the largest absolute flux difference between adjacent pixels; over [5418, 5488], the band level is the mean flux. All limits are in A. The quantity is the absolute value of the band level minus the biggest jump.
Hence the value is 35.4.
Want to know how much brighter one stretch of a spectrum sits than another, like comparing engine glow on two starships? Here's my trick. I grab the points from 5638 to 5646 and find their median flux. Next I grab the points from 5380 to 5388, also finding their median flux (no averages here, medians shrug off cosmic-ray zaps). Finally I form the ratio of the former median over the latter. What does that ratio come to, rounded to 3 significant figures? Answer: 1.00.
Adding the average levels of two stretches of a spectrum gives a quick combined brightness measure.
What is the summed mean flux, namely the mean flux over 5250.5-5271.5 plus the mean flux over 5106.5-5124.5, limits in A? 71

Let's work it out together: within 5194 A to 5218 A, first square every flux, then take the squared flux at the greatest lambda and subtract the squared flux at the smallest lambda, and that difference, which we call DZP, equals 183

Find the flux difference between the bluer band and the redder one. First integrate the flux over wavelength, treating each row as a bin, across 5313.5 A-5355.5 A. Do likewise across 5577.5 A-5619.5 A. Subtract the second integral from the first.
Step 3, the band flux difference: 86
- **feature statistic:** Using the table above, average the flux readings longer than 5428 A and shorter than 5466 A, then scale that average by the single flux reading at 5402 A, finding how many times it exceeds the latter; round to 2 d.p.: 1.04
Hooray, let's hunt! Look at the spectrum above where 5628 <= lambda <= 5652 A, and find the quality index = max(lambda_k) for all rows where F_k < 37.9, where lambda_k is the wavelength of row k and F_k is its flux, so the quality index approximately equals 5645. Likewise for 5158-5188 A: 5186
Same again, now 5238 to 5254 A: 5252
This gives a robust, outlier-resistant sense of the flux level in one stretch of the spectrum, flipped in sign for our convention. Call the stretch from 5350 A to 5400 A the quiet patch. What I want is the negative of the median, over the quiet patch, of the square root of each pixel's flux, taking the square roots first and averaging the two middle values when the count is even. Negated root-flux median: -6.19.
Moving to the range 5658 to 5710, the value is -6.39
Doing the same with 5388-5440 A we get -6.18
